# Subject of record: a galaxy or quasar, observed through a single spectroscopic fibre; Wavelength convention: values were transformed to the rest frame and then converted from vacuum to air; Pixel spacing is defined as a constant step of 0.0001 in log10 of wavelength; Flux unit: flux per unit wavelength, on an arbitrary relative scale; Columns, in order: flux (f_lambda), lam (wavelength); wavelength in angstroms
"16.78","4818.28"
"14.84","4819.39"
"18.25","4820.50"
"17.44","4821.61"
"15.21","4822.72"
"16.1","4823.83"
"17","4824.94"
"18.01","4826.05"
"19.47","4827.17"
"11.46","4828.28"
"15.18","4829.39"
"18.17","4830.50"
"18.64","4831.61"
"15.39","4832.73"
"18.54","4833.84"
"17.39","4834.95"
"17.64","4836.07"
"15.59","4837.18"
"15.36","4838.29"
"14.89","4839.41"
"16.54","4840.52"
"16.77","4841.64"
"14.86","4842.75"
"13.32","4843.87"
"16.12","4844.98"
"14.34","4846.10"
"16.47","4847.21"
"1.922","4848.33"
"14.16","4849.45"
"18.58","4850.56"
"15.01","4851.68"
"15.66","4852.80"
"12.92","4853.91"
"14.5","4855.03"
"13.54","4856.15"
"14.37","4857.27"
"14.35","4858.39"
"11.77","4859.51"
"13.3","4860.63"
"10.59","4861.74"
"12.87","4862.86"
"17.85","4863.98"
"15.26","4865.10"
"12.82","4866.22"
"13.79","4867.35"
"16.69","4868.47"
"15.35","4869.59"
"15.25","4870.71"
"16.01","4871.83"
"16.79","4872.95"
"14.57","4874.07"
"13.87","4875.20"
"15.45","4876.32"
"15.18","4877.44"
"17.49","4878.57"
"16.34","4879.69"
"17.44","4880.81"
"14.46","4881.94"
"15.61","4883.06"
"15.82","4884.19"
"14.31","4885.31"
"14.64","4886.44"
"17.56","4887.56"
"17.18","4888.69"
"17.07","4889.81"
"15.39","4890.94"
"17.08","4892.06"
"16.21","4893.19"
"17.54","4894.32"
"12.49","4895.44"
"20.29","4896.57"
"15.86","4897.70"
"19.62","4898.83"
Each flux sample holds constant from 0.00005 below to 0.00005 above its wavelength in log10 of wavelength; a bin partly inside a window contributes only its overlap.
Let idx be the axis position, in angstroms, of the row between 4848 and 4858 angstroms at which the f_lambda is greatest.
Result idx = 4850.56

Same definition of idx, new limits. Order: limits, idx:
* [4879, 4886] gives 4880.81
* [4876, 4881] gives 4878.57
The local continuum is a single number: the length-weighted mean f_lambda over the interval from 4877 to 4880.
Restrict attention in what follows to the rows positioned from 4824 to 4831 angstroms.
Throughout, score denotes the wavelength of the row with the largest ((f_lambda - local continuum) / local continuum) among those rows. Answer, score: 4827.17 angstroms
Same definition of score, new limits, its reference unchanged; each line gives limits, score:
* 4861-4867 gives 4863.98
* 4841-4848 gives 4841.64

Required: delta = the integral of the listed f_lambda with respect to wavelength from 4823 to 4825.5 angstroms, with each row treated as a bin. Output 41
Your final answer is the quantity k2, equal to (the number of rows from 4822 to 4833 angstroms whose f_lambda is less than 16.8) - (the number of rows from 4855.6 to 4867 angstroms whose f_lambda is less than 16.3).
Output -4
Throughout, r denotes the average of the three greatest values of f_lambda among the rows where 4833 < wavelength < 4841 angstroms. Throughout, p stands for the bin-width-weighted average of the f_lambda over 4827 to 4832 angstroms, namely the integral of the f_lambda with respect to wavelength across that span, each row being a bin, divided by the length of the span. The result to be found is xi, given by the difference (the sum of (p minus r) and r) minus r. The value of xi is -1.5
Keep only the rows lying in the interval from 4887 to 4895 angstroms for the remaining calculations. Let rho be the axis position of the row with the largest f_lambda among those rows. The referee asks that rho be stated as 4887.56 angstroms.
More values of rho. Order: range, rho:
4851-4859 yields 4852.80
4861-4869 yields 4863.98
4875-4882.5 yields 4878.57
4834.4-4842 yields 4836.07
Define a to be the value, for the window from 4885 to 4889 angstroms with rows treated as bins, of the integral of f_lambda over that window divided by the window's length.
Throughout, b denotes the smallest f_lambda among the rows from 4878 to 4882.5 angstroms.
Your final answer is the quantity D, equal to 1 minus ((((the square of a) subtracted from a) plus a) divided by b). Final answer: 16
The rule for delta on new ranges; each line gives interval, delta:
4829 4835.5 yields 112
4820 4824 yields 67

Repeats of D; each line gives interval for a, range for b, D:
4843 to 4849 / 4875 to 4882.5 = 11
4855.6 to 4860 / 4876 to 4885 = 12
